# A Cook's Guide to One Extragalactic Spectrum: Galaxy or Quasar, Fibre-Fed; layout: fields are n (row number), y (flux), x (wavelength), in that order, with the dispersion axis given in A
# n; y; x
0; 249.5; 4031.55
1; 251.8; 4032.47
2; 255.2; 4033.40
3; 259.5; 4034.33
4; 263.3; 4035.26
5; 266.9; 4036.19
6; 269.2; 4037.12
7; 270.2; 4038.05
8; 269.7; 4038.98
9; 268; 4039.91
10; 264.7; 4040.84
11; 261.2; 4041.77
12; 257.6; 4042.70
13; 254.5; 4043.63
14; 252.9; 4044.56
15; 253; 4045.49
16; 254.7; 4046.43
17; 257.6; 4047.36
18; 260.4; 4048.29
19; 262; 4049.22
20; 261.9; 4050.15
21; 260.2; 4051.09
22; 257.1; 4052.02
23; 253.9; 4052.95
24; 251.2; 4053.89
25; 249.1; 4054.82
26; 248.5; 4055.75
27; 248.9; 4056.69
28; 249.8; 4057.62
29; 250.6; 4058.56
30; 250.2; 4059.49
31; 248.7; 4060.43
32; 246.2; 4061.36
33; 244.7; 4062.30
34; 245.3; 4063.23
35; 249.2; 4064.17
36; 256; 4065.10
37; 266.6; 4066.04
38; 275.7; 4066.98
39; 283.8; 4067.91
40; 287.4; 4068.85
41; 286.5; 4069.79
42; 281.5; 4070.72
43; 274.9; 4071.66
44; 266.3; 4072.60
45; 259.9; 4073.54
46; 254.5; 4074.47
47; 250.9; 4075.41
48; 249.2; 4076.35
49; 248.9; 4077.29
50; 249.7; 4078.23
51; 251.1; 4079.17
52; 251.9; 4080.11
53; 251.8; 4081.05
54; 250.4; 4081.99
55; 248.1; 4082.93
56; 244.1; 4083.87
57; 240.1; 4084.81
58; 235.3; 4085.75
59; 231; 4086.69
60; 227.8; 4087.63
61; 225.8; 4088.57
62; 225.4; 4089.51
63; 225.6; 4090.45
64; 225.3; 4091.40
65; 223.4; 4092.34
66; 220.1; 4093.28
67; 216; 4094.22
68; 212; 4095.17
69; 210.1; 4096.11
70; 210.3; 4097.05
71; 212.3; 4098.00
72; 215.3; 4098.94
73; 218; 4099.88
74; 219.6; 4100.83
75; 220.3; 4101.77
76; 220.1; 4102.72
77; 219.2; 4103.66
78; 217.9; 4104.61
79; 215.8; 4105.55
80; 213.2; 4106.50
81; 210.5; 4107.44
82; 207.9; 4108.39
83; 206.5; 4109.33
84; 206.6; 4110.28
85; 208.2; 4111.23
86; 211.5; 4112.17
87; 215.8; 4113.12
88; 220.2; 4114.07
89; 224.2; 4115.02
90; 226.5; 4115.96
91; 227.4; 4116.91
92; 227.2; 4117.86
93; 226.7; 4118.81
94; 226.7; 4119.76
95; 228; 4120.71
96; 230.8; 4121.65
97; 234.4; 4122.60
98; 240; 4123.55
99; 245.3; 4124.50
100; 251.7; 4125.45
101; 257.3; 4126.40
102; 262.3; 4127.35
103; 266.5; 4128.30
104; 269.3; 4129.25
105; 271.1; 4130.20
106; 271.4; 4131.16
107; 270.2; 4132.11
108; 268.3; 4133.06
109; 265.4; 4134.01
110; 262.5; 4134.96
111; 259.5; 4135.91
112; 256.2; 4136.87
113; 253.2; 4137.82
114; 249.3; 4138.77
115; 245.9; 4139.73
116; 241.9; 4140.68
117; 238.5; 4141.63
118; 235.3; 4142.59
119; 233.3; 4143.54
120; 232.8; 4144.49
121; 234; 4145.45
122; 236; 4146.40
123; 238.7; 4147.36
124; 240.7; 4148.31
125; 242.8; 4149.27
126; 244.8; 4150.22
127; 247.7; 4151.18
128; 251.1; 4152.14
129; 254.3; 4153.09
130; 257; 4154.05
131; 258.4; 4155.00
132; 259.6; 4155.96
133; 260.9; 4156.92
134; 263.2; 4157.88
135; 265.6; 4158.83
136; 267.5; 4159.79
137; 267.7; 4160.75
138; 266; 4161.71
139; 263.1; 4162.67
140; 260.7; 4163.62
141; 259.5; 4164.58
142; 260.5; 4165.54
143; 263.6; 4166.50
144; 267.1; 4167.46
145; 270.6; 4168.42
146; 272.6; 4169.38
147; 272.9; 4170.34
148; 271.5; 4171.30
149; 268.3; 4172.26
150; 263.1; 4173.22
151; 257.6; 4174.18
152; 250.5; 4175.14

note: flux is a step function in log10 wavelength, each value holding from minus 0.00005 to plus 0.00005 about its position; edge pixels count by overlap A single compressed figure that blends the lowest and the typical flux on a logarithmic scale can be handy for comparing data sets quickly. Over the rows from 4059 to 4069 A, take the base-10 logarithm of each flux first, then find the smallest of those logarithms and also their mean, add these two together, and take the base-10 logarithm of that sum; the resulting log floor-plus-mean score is 0.681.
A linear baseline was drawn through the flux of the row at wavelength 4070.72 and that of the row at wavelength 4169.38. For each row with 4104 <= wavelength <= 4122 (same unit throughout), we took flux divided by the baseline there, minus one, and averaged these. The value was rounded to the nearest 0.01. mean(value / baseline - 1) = -0.21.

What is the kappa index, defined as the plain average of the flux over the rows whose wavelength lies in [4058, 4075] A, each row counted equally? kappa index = 263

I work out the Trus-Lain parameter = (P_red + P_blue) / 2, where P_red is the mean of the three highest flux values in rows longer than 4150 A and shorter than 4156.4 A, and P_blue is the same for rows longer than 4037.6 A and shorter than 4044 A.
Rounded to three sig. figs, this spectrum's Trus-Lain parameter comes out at 264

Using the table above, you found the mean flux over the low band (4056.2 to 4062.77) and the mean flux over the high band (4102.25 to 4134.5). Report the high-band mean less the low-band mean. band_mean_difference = -14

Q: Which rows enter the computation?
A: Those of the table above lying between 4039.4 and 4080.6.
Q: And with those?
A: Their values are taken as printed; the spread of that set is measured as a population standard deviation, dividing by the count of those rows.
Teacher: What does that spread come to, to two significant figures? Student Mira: 11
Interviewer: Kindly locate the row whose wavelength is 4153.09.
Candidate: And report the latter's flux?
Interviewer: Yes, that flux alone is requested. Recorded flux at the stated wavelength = 254.3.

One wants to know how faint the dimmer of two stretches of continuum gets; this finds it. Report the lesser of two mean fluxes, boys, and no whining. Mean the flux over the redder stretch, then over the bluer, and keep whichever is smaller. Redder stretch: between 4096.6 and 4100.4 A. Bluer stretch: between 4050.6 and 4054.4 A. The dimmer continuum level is 214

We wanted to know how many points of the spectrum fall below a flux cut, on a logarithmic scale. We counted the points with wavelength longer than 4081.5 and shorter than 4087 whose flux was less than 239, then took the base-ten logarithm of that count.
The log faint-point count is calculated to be 0.30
